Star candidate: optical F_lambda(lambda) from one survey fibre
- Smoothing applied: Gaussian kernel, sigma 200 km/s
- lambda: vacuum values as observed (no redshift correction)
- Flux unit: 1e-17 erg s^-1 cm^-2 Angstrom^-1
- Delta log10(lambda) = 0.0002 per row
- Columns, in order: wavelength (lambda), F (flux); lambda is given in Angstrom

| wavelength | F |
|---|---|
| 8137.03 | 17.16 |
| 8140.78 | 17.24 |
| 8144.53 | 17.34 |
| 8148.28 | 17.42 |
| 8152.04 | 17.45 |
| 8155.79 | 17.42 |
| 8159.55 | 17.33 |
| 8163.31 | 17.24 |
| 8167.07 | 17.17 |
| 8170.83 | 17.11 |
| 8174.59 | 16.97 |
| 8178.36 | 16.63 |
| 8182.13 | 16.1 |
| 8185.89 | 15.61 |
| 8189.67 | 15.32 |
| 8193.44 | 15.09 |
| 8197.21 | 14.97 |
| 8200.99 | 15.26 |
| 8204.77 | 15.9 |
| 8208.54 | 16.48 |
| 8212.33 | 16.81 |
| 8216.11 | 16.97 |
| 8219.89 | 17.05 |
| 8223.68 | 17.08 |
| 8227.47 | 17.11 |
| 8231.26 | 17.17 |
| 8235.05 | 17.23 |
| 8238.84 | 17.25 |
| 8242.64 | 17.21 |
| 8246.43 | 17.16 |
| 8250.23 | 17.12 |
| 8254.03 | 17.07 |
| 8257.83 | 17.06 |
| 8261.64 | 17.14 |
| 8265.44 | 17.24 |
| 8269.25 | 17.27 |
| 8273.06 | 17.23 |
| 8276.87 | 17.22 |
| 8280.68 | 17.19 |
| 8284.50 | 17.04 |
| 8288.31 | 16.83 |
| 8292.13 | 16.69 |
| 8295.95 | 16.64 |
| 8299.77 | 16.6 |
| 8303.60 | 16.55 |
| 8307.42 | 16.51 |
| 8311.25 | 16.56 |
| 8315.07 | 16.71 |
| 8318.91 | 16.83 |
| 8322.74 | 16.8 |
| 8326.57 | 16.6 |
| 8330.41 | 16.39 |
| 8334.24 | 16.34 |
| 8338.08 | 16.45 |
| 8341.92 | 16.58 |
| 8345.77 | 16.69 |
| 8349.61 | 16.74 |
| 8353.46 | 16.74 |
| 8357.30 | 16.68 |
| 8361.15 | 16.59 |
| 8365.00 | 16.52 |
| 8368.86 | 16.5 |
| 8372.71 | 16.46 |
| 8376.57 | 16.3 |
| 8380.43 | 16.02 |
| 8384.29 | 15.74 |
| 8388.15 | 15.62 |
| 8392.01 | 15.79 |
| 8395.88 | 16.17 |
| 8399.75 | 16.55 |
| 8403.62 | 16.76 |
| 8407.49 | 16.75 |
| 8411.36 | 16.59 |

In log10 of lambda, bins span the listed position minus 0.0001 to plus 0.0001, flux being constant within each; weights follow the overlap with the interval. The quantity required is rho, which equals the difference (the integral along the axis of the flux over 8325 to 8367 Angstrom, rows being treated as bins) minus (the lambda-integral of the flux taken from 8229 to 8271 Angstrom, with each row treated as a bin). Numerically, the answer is -25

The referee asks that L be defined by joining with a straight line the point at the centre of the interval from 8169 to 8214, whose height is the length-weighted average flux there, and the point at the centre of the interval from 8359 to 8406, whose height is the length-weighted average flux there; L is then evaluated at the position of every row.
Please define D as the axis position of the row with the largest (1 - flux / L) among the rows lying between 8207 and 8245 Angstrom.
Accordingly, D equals 8208.54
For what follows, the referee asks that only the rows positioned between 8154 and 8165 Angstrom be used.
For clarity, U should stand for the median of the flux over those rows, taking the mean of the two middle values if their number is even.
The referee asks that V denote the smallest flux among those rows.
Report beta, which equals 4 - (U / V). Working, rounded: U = 17.3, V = 17.24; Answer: 2.99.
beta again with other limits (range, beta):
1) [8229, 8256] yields 2.99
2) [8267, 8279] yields 3.00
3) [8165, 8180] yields 2.98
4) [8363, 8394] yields 2.97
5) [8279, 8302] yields 2.99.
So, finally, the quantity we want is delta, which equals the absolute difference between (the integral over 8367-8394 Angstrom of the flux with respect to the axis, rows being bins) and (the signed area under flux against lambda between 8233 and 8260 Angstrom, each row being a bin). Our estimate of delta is 30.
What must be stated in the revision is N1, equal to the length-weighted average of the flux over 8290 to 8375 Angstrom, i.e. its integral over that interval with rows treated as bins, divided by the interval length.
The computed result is 16.6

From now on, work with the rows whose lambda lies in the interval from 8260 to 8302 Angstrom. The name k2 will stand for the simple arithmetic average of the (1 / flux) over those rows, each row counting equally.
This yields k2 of 0.059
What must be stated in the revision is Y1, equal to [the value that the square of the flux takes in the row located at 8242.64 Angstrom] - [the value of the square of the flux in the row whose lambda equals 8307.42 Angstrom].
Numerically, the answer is 24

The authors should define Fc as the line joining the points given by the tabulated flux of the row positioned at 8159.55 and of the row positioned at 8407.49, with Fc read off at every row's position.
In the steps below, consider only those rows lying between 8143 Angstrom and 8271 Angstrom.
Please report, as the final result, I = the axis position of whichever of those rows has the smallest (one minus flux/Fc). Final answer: 8269.25 Angstrom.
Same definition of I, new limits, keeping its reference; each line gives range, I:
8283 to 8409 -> 8284.50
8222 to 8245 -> 8238.84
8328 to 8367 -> 8353.46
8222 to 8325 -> 8269.25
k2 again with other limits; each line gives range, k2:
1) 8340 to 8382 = 0.061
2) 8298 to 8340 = 0.060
